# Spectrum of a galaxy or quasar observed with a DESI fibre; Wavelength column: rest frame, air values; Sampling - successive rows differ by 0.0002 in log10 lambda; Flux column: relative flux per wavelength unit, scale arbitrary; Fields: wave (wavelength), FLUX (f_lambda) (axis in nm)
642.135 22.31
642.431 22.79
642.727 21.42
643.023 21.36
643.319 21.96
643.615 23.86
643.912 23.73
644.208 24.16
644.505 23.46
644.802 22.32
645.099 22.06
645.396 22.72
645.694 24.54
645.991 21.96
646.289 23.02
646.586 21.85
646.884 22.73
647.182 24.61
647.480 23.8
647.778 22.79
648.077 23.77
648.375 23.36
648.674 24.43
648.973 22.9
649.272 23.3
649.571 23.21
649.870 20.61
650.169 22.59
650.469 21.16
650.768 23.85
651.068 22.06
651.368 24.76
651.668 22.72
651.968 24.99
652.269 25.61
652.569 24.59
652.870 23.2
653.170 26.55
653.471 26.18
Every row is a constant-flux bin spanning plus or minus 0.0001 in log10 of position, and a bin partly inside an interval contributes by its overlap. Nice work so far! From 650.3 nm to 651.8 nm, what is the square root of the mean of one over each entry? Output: 0.209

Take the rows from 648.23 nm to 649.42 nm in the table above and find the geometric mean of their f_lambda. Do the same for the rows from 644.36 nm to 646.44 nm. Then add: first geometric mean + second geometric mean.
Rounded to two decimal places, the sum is 46.34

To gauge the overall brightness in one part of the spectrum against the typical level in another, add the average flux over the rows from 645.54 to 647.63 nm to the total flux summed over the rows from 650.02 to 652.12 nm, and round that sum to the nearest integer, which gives 185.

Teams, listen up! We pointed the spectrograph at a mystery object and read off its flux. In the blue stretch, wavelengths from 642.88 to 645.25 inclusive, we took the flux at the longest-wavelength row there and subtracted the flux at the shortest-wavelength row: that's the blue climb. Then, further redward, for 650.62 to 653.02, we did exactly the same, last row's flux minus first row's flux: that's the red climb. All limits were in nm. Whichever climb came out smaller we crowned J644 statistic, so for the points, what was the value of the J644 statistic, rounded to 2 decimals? -0.65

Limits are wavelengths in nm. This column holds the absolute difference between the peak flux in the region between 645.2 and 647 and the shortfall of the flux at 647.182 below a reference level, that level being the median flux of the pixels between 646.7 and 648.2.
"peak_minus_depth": 25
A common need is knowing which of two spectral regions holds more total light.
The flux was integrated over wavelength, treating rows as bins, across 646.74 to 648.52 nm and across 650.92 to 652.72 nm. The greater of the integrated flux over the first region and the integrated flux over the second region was 43.4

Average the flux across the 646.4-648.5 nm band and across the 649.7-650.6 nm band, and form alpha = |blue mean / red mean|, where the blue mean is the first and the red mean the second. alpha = 1.08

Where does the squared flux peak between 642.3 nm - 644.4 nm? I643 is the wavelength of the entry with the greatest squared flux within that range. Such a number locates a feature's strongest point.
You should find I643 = 644.208 nm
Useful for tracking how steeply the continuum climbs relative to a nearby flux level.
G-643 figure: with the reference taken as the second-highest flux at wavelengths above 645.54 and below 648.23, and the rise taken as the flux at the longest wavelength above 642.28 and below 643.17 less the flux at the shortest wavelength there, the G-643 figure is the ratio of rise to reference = -0.06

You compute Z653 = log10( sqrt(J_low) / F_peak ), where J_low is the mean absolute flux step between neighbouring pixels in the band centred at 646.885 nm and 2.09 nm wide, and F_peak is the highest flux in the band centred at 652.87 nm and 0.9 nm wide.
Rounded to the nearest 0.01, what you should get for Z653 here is -1.40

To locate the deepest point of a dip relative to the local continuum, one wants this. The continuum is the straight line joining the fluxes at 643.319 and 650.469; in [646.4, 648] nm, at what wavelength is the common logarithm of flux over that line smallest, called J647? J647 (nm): 646.586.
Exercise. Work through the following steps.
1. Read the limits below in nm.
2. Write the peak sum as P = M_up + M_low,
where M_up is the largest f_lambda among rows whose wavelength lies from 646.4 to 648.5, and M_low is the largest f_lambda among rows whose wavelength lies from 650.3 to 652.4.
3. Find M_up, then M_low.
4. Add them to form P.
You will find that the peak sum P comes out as 50.2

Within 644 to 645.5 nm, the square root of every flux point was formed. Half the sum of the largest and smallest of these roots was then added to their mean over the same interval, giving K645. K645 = 9.60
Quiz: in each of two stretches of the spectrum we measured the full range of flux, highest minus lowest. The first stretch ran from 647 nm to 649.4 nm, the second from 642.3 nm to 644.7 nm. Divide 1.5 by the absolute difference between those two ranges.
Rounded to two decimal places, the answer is 1.53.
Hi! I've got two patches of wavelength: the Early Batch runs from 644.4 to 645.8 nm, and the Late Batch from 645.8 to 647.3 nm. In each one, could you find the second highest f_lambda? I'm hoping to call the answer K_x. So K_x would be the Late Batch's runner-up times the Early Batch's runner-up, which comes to 540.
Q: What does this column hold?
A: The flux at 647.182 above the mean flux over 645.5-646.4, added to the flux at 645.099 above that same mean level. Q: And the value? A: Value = 0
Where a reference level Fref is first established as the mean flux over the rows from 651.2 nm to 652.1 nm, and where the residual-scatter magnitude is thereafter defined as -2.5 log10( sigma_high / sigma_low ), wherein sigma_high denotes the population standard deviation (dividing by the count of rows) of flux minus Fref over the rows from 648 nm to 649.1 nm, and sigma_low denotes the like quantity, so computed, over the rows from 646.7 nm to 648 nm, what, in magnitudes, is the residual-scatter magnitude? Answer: 0.4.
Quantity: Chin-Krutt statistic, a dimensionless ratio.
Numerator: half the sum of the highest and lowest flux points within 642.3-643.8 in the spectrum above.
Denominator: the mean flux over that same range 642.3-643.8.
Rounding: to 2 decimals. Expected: 1.01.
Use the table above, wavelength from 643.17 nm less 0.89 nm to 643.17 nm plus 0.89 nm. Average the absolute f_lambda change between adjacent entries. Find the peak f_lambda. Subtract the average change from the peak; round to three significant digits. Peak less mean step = 23.0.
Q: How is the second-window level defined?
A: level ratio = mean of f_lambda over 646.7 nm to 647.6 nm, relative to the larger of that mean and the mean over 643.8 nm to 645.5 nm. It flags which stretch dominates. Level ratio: 1.00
